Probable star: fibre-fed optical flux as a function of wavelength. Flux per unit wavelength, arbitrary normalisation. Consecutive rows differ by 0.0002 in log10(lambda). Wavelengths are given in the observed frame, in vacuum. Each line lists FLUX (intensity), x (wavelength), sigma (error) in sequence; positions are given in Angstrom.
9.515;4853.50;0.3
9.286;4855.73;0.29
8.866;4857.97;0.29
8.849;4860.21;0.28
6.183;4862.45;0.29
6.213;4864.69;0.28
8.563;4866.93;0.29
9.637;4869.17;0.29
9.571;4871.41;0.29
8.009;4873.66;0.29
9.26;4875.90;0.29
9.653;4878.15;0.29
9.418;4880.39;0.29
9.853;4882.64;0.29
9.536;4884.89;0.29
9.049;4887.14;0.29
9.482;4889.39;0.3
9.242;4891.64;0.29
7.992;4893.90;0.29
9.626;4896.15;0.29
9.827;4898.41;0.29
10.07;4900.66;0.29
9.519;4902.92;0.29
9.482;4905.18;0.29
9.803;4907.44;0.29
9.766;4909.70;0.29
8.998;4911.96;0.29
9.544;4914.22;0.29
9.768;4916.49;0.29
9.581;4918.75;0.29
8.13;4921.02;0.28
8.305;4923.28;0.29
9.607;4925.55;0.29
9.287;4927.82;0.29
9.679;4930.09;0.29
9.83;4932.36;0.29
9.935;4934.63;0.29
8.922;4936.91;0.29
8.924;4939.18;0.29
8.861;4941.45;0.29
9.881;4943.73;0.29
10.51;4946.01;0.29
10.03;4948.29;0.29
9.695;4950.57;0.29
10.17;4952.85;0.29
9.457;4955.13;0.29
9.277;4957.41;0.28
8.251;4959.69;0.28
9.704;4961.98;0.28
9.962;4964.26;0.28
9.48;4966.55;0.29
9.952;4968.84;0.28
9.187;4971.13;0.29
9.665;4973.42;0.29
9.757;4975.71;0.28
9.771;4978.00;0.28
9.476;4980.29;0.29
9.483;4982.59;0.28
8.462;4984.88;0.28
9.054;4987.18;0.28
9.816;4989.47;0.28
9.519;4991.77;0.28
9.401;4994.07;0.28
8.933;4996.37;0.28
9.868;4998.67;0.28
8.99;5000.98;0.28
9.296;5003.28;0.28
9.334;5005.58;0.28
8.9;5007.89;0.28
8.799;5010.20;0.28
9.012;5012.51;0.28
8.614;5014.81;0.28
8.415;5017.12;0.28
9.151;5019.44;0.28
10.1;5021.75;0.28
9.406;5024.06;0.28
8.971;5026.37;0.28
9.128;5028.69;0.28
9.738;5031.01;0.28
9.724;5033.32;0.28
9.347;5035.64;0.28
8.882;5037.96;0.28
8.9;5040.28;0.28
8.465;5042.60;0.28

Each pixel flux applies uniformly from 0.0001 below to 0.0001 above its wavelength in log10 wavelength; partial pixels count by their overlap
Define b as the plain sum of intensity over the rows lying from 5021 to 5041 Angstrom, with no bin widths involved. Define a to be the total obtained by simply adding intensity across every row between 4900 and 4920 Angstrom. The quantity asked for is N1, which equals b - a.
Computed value -2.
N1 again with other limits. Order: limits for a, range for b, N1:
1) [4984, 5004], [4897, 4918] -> 3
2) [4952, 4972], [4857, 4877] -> -10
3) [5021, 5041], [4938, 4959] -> 3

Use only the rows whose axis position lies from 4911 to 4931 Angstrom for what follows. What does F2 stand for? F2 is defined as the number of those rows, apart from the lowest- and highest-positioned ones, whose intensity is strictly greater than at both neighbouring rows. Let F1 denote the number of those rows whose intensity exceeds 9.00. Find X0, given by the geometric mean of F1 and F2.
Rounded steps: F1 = 6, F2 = 2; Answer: 3.5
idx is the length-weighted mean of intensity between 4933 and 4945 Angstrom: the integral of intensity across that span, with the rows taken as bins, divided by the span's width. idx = 9.3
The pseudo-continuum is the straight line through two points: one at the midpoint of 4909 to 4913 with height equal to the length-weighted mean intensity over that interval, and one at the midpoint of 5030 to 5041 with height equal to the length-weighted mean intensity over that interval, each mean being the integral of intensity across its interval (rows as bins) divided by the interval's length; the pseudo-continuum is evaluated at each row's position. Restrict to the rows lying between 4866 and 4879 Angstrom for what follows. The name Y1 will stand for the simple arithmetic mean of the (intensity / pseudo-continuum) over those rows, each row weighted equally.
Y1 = 0.97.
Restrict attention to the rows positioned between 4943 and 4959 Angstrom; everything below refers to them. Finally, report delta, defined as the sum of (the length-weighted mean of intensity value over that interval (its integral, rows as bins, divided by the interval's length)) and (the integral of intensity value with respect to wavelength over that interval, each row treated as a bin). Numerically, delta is 167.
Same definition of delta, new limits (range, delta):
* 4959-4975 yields 161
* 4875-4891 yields 161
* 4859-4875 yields 139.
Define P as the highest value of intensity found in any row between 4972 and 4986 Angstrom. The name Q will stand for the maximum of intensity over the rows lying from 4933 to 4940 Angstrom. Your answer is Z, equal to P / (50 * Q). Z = 0.0197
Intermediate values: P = 9.771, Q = 9.935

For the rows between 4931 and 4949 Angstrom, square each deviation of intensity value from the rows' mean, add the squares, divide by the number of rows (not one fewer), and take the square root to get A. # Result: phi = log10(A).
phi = -0.2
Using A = 0.6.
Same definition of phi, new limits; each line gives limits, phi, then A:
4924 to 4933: -0.7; 0.2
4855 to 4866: 0.1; 1.4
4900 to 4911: -0.7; 0.2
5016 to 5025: -0.2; 0.6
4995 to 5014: -0.5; 0.3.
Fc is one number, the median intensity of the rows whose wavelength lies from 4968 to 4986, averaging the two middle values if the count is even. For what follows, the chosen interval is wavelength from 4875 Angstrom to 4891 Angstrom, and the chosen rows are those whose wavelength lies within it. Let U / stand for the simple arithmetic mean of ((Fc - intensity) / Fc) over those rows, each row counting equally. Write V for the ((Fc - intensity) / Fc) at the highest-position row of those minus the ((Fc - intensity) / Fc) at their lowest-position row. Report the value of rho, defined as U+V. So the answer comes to -0.01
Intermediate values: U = 0.0114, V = -0.02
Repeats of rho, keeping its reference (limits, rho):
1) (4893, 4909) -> -0.18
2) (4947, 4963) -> 0.04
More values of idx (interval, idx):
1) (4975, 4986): 9.4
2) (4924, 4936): 9.6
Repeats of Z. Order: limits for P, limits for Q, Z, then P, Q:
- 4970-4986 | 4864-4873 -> 0.0203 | 9.771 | 9.637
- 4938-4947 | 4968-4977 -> 0.0211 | 10.51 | 9.952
